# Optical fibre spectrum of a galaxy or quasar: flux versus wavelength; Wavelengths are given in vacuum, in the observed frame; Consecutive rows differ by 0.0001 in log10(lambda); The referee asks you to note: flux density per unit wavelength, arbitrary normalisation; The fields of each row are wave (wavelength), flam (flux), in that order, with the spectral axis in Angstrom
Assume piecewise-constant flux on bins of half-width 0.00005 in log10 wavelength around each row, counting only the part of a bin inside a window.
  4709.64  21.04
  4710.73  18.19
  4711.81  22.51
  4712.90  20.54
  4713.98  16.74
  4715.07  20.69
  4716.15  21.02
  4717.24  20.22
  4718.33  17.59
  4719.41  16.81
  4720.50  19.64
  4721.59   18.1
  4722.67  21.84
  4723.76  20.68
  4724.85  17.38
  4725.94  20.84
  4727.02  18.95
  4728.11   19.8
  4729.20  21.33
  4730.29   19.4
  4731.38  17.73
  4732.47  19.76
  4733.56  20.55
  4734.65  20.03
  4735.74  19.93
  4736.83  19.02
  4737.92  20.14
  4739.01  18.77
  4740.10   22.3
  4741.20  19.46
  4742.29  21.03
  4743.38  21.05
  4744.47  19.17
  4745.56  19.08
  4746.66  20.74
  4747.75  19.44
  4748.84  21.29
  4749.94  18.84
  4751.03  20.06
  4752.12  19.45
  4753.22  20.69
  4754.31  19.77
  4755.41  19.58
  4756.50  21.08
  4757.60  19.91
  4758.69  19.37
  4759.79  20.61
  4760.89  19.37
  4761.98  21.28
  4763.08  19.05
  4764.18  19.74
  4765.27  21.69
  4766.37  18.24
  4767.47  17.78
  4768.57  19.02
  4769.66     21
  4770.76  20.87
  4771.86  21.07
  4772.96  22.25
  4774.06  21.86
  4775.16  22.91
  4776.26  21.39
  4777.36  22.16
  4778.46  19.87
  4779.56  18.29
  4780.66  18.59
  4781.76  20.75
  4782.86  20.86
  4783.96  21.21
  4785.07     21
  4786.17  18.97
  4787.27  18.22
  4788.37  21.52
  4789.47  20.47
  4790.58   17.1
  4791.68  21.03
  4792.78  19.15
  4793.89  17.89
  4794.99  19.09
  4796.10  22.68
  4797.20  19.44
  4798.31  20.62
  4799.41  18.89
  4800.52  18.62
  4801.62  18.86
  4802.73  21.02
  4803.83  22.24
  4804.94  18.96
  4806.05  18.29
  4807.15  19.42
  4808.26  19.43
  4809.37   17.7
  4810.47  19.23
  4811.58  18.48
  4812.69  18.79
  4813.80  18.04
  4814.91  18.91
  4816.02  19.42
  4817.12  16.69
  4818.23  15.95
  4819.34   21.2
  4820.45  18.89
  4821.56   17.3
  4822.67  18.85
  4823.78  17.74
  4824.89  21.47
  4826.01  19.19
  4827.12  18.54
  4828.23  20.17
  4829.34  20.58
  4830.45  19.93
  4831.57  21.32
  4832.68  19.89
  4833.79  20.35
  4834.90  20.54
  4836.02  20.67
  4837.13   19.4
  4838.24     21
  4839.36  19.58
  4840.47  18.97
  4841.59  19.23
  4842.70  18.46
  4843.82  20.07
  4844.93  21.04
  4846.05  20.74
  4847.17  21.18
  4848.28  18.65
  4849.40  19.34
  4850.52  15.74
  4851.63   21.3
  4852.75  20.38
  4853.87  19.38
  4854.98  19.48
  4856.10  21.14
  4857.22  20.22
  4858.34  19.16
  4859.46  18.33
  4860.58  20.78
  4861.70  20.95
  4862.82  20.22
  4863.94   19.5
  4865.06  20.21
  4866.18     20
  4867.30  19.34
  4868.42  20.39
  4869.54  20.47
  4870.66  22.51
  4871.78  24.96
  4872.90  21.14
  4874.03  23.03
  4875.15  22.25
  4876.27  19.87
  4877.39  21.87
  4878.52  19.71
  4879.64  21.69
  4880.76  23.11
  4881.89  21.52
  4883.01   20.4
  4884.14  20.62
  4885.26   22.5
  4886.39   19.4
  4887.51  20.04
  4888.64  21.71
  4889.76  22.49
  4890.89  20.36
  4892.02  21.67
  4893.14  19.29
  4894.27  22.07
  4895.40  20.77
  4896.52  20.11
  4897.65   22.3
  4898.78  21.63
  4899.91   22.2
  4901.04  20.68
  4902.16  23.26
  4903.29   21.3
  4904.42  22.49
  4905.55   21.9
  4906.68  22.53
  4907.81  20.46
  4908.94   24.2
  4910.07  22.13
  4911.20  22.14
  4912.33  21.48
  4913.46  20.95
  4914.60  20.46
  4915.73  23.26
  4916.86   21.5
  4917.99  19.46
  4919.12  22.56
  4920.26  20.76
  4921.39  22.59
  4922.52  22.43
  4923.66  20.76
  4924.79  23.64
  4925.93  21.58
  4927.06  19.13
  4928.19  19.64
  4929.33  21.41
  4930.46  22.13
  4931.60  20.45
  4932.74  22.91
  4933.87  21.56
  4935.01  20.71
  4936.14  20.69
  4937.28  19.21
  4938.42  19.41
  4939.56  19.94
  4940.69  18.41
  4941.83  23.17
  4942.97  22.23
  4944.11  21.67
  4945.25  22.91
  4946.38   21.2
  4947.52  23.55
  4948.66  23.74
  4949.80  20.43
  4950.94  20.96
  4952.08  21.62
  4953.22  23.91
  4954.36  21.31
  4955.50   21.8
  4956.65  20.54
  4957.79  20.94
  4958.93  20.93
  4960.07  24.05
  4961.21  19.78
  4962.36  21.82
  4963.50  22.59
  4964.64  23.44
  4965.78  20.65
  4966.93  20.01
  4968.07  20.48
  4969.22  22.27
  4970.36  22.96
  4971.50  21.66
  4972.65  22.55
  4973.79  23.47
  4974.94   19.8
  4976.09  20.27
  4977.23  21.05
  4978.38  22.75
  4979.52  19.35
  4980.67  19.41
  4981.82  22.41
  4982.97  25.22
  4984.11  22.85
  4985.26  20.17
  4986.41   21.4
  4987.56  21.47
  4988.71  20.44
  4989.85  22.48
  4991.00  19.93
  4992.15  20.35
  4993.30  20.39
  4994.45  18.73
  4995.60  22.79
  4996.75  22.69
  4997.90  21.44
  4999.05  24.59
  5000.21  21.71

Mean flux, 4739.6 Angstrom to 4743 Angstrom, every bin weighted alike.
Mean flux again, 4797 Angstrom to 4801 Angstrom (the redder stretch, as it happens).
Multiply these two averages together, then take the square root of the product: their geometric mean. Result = 20.1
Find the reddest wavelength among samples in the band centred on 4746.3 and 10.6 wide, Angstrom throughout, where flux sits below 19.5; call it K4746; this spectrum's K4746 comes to 4749.94 Angstrom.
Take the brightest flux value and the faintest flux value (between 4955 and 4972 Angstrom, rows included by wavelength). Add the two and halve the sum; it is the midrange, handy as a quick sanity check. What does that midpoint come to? 21.9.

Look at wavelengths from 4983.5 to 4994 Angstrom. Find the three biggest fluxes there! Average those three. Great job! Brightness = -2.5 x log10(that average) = -3.37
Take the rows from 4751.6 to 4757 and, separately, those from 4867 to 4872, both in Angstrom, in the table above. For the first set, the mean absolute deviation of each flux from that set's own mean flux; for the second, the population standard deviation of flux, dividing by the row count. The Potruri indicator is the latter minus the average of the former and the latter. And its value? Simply 0.69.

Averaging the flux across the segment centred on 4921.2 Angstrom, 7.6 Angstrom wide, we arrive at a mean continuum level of 21.7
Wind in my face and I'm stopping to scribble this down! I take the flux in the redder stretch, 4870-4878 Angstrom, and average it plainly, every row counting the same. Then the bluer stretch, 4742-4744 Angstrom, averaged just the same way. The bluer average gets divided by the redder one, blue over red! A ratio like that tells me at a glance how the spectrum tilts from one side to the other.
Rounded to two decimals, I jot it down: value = 0.95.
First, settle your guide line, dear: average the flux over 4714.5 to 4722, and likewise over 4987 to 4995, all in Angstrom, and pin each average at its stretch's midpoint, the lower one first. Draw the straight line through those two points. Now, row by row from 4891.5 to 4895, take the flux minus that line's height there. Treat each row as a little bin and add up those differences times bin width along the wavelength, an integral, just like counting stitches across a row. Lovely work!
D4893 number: 3.3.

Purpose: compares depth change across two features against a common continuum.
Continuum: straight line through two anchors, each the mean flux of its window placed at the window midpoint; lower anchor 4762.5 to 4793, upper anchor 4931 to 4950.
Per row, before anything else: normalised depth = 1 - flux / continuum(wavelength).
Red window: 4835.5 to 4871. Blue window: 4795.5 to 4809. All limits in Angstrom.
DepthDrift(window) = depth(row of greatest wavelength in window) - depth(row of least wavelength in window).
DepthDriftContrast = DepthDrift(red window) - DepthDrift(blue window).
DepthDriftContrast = -0.24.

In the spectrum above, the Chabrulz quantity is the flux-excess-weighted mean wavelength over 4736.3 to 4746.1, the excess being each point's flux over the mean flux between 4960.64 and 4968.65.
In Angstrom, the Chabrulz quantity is 4741.1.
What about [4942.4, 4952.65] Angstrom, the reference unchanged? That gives 4946.4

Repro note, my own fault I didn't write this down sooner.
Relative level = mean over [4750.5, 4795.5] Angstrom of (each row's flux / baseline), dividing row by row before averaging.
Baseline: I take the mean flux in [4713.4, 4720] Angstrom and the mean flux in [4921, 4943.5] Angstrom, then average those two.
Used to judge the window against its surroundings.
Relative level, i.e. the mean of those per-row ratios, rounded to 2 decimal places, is 1.01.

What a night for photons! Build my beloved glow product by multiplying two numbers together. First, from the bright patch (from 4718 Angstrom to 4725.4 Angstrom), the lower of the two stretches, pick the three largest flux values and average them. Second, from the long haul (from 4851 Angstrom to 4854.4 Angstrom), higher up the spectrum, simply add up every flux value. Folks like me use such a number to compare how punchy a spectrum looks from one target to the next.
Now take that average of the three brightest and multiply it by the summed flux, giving 1265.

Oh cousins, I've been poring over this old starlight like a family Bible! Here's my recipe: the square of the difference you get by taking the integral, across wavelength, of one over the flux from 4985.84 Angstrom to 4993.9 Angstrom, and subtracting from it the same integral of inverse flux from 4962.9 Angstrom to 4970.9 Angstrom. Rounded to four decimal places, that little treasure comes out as 0.0003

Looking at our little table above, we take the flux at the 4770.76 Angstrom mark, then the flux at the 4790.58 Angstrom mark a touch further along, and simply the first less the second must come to 3.8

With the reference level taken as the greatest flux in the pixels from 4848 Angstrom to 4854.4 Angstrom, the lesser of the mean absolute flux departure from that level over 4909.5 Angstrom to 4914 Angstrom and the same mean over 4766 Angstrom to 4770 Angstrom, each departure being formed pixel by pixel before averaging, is 0.55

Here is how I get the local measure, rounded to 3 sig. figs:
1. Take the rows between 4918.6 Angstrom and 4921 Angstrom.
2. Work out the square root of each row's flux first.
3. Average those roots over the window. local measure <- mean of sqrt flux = 4.65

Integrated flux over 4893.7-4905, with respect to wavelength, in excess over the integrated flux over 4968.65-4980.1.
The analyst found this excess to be -3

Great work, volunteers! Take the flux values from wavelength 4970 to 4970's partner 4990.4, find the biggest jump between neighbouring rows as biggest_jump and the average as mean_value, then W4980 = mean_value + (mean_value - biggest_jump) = 39.6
